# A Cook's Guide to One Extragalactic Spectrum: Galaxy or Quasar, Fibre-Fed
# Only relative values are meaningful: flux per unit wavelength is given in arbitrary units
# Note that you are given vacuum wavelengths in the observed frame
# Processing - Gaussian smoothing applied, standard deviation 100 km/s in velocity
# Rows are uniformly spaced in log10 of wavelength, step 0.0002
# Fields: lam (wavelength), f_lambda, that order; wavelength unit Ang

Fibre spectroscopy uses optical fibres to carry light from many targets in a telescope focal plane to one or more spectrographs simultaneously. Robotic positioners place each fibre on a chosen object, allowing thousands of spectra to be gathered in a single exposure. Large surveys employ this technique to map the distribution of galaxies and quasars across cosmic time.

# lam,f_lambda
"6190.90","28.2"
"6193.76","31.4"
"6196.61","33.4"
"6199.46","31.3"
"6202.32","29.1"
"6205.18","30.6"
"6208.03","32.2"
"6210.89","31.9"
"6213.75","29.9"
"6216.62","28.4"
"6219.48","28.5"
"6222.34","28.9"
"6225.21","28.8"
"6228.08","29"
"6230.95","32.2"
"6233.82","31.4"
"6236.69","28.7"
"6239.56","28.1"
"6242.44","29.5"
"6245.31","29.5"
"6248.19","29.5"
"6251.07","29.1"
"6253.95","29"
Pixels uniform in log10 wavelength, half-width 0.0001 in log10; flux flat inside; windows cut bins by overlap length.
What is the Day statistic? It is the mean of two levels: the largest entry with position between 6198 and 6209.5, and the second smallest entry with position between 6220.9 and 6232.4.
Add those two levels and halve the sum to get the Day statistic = 30.55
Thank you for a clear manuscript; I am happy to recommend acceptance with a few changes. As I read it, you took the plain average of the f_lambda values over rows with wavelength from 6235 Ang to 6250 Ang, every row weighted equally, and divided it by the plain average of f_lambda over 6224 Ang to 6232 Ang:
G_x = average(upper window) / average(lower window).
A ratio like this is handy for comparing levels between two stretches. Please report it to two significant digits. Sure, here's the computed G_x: 0.97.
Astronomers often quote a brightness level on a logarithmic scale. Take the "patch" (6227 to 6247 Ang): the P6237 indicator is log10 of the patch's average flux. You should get 1.47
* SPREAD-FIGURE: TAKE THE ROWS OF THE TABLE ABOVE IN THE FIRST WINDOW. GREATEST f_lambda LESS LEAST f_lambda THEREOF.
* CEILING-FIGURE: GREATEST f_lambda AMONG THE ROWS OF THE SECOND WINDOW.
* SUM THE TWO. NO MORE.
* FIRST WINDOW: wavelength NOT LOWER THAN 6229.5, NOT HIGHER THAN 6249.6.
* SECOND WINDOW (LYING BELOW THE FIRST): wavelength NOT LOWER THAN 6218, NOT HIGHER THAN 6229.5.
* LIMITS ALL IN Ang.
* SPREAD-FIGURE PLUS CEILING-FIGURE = 33.1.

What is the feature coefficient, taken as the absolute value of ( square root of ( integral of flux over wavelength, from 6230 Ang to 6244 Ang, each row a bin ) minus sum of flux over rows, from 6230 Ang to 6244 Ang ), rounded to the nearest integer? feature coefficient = 129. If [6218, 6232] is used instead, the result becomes 127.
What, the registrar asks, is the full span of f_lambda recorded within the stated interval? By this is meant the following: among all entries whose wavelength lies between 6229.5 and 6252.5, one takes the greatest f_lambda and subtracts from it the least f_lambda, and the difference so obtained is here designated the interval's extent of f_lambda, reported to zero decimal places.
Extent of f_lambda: 4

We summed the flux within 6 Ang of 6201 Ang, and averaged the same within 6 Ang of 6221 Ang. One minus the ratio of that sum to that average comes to -3.34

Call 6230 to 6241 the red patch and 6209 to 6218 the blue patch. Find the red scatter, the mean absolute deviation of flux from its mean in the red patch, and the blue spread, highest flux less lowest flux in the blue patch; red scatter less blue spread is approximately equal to -1.8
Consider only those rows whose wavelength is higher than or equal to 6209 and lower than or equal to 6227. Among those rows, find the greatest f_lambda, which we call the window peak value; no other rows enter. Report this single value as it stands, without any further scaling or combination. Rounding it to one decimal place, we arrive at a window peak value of 31.9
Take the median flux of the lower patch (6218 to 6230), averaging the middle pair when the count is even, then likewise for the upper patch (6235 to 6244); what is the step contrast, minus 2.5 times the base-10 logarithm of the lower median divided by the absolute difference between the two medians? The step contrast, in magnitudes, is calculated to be -5.7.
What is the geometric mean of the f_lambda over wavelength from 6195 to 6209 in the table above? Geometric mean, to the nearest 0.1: 31.3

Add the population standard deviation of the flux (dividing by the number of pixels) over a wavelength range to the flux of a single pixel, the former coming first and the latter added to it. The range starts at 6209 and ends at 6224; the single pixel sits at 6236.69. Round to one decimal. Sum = 30.0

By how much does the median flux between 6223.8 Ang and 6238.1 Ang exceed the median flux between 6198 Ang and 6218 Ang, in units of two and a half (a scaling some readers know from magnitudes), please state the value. -0.64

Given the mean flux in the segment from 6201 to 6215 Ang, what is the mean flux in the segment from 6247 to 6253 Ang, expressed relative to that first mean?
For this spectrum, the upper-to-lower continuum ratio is 0.95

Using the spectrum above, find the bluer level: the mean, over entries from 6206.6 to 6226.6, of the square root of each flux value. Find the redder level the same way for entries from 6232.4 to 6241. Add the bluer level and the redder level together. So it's 10.88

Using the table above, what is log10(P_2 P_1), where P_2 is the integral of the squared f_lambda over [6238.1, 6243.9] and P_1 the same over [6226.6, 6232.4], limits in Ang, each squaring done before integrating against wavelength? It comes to 7.4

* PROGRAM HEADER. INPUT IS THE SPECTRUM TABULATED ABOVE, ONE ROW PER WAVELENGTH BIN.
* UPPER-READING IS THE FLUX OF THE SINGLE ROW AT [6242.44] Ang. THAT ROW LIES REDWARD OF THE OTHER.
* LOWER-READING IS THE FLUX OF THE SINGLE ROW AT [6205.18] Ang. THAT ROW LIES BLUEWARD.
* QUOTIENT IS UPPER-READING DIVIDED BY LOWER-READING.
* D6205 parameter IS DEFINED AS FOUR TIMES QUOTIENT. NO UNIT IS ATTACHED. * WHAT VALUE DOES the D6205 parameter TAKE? 3.9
